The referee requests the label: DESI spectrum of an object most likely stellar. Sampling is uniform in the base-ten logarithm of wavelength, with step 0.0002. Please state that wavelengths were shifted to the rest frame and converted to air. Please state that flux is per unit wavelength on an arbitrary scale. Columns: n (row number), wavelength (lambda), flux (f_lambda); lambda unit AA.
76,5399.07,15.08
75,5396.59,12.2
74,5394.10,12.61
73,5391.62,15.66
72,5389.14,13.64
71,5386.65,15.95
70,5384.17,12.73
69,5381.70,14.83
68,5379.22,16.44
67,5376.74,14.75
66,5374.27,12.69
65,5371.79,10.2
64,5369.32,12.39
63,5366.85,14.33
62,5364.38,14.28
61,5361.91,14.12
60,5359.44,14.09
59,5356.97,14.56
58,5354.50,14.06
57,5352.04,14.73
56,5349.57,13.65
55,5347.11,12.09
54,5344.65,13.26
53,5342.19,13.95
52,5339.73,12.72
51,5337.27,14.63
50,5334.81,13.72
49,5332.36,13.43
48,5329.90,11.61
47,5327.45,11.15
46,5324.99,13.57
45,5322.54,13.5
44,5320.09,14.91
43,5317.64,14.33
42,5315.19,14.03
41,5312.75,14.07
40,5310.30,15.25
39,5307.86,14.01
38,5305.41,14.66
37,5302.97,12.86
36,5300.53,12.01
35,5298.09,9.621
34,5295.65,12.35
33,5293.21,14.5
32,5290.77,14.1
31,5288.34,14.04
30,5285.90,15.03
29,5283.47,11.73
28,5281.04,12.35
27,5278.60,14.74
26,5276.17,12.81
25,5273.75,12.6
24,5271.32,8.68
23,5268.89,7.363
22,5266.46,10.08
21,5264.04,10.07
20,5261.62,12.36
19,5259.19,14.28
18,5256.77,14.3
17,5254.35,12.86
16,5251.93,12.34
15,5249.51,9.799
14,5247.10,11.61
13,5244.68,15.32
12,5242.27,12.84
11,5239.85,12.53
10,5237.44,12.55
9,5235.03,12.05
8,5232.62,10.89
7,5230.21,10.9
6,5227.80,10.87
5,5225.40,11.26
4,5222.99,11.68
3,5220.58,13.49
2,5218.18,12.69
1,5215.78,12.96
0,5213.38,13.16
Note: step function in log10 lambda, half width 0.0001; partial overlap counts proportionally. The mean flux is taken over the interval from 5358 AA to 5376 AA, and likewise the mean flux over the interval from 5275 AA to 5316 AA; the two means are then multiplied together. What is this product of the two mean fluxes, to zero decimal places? 177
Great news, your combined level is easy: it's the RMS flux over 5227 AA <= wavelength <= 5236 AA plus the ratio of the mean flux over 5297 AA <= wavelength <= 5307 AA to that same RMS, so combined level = 12.3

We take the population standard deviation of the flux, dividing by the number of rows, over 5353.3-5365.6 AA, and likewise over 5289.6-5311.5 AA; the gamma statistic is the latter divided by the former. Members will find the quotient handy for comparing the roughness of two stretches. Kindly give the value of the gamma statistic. 8.9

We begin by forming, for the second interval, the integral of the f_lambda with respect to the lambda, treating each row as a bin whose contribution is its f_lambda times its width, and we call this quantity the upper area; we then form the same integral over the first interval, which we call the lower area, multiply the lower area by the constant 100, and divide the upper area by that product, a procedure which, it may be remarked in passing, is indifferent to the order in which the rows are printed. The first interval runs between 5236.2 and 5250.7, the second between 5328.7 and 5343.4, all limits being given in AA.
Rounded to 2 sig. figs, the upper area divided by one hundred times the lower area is 0.011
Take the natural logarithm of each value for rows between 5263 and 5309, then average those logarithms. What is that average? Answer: 2.49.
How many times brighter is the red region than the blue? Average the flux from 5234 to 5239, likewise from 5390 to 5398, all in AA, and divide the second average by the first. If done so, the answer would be 1.10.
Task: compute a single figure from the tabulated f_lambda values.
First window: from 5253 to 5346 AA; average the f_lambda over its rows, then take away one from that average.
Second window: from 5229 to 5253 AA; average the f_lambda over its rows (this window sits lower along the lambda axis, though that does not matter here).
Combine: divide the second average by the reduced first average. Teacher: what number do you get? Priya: 1.01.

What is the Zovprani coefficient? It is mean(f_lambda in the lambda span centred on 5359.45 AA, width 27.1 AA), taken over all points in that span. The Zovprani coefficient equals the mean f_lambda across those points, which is 13.5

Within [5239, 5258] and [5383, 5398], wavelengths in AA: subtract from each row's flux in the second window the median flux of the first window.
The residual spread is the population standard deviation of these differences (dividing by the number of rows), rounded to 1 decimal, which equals 1.5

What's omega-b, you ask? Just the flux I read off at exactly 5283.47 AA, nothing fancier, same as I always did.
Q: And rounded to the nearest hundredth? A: 11.73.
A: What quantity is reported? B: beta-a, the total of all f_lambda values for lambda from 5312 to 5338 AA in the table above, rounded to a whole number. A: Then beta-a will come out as 149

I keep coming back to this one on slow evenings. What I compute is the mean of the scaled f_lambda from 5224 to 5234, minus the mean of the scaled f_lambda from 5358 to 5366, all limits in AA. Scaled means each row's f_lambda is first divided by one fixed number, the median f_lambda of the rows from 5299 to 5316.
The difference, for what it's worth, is -0.23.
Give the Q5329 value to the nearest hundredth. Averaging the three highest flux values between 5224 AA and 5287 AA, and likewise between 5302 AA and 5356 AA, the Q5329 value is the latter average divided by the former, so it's 1.00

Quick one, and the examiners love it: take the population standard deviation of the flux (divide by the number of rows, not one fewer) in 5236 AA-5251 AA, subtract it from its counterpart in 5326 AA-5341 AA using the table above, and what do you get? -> -0.4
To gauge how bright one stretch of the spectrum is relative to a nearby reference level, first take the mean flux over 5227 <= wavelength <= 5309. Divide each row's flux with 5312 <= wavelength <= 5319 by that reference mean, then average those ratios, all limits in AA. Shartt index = 1.15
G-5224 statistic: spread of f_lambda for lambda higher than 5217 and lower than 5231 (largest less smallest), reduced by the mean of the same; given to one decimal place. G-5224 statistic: -9.2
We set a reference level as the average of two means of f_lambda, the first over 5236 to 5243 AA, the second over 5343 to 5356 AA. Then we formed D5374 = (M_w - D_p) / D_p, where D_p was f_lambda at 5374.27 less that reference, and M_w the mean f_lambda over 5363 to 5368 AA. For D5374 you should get -36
